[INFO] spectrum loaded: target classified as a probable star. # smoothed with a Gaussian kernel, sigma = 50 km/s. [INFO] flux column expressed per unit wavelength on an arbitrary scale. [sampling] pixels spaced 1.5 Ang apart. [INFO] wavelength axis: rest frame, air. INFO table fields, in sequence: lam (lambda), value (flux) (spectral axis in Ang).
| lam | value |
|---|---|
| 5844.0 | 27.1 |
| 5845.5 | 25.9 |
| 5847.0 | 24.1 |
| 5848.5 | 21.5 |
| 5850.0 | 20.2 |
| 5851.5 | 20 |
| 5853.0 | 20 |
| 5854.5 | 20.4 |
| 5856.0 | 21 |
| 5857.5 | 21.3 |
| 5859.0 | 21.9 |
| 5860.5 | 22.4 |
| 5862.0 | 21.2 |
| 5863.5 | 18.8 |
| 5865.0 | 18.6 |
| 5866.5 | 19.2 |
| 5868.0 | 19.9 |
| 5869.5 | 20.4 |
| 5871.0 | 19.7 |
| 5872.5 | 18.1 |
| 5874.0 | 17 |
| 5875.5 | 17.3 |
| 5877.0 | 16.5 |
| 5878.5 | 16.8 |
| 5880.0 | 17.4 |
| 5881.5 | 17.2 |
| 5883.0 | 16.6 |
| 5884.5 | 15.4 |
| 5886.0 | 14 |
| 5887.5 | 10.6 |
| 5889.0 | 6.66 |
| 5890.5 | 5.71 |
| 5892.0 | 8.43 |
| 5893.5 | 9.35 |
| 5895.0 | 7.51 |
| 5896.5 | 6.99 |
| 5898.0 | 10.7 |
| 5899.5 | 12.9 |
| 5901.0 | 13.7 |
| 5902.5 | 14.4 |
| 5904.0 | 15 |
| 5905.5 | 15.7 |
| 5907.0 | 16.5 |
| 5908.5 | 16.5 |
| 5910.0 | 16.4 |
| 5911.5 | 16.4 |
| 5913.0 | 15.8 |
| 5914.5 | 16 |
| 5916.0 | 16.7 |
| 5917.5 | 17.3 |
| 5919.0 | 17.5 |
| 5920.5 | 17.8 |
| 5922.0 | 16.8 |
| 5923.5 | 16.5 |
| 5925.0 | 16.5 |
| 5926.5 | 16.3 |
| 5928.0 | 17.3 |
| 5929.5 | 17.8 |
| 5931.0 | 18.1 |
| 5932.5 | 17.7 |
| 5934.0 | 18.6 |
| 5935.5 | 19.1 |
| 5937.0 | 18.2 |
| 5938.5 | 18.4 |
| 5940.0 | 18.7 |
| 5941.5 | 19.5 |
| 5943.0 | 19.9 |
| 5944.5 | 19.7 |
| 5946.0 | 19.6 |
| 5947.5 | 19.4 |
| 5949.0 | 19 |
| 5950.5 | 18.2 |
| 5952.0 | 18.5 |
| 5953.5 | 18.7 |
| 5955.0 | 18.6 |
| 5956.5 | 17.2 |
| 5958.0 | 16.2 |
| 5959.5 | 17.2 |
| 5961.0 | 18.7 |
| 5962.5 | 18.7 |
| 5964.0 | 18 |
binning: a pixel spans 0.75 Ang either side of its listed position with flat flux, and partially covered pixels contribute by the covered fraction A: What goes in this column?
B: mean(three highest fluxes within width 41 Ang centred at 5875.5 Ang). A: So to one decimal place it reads 21.9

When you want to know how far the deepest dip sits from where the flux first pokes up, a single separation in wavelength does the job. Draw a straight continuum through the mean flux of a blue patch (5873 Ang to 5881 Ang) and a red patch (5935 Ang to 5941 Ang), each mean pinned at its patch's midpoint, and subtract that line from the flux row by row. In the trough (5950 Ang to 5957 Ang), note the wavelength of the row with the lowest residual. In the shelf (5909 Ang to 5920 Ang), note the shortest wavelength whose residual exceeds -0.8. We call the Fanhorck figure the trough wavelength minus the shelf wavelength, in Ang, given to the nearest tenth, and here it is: 39.0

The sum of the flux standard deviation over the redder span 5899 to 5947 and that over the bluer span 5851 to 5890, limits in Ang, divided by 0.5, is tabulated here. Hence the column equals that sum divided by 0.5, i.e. 10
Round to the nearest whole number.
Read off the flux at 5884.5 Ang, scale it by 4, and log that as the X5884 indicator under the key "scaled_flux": 62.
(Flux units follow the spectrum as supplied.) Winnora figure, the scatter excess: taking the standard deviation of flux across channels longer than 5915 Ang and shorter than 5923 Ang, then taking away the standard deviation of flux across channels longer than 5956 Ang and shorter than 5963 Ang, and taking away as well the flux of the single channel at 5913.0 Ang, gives -16.4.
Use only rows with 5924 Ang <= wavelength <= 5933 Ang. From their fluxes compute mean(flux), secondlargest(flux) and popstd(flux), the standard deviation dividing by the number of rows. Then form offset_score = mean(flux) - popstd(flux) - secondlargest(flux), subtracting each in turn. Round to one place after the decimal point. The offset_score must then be -1.2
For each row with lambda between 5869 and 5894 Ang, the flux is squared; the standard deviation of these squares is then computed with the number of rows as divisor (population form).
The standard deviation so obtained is 116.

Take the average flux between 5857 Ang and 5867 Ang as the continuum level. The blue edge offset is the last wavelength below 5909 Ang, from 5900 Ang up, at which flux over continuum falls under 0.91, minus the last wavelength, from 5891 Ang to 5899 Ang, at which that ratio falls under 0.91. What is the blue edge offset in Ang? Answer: 10.5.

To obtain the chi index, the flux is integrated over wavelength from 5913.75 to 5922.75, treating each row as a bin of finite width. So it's 153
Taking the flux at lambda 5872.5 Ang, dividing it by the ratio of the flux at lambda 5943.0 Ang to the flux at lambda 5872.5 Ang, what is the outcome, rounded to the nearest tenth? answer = 16.5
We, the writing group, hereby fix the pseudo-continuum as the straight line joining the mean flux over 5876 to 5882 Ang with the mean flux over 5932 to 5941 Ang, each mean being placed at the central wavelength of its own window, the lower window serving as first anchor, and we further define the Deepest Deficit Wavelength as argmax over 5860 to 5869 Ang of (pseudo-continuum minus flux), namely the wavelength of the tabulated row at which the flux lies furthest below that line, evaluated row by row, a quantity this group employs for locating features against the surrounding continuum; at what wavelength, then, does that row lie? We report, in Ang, 5865.0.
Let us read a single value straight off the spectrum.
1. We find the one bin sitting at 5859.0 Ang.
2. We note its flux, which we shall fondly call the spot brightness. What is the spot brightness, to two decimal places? 21.90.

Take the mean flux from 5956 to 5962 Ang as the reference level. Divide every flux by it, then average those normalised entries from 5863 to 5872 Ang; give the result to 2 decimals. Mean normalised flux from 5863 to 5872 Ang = 1.12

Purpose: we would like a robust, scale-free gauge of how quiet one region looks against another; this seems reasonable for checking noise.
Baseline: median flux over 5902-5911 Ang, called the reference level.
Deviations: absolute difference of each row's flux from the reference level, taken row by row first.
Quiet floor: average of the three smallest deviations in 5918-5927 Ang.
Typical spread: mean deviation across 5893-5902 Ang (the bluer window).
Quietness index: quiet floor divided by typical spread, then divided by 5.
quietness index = 0.013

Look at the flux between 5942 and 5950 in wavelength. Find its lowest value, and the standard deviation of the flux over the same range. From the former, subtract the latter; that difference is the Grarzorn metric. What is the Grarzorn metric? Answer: 18.7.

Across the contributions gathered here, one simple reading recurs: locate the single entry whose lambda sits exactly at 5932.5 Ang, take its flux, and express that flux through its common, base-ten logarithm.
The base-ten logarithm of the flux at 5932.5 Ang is 1.25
